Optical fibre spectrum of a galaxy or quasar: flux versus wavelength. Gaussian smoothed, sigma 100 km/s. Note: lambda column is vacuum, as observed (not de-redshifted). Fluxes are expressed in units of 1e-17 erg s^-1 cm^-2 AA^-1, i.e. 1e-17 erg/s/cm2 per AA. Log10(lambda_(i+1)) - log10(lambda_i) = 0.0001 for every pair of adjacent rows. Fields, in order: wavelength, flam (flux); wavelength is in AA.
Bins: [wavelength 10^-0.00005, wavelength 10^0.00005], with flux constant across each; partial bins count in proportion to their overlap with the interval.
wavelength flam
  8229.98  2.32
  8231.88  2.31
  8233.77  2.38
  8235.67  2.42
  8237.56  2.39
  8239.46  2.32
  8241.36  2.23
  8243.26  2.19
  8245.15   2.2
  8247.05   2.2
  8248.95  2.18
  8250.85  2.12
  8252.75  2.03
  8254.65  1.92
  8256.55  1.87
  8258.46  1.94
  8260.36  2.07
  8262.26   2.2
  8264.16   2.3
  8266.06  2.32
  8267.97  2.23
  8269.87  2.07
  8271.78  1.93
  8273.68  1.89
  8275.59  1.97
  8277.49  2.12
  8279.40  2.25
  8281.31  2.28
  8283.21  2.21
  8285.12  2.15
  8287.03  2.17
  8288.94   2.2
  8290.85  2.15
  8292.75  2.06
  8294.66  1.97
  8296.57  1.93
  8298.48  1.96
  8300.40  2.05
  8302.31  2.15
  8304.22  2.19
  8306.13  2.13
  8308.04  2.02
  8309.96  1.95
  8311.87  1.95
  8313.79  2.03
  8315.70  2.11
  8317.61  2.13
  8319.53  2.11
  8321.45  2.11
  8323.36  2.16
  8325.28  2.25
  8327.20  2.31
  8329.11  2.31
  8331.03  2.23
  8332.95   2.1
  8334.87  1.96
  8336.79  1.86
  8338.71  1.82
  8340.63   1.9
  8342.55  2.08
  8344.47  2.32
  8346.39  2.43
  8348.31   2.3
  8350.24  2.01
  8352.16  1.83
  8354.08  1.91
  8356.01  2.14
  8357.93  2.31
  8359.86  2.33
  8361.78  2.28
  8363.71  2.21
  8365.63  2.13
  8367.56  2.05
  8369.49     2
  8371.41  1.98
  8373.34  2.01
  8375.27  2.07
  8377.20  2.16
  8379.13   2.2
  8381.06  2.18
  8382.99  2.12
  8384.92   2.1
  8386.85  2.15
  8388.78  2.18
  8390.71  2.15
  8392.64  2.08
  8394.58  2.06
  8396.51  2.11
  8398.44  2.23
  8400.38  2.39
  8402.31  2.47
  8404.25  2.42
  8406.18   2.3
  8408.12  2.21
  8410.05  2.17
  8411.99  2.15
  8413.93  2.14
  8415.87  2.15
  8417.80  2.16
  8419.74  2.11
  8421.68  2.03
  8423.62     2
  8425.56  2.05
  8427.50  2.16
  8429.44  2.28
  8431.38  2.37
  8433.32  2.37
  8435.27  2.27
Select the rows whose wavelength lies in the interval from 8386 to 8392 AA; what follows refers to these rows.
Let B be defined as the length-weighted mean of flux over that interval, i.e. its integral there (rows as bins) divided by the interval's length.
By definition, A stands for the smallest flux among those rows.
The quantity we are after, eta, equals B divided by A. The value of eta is 1.00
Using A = 2.15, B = 2.16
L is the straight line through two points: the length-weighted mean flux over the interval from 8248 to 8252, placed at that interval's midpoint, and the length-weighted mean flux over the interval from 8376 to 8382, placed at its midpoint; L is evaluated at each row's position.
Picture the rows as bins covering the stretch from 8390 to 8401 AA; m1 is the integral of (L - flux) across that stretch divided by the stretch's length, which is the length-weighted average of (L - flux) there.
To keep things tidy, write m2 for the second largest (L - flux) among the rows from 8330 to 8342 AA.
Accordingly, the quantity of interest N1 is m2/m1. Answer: 20.0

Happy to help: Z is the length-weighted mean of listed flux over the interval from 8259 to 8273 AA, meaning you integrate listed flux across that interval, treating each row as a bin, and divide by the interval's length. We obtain 2.15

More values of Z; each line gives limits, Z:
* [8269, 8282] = 2.07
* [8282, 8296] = 2.13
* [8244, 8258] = 2.07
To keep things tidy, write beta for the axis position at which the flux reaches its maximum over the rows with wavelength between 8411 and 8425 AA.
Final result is 8417.80 AA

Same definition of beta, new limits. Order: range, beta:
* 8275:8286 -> 8281.31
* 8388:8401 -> 8400.38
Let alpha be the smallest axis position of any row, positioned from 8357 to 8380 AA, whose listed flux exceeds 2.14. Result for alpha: 8357.93 AA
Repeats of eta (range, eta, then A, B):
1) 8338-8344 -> 1.08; 1.82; 1.97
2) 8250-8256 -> 1.05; 1.92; 2.01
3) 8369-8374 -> 1.01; 1.98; 2.00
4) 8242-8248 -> 1.00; 2.19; 2.20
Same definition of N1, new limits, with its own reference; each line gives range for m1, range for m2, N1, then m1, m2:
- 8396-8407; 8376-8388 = -0.4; -0.15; 0.06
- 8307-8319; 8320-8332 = 0.0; 0.12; 0.00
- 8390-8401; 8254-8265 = 14.8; 0.02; 0.22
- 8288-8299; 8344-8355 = 2.4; 0.11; 0.26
